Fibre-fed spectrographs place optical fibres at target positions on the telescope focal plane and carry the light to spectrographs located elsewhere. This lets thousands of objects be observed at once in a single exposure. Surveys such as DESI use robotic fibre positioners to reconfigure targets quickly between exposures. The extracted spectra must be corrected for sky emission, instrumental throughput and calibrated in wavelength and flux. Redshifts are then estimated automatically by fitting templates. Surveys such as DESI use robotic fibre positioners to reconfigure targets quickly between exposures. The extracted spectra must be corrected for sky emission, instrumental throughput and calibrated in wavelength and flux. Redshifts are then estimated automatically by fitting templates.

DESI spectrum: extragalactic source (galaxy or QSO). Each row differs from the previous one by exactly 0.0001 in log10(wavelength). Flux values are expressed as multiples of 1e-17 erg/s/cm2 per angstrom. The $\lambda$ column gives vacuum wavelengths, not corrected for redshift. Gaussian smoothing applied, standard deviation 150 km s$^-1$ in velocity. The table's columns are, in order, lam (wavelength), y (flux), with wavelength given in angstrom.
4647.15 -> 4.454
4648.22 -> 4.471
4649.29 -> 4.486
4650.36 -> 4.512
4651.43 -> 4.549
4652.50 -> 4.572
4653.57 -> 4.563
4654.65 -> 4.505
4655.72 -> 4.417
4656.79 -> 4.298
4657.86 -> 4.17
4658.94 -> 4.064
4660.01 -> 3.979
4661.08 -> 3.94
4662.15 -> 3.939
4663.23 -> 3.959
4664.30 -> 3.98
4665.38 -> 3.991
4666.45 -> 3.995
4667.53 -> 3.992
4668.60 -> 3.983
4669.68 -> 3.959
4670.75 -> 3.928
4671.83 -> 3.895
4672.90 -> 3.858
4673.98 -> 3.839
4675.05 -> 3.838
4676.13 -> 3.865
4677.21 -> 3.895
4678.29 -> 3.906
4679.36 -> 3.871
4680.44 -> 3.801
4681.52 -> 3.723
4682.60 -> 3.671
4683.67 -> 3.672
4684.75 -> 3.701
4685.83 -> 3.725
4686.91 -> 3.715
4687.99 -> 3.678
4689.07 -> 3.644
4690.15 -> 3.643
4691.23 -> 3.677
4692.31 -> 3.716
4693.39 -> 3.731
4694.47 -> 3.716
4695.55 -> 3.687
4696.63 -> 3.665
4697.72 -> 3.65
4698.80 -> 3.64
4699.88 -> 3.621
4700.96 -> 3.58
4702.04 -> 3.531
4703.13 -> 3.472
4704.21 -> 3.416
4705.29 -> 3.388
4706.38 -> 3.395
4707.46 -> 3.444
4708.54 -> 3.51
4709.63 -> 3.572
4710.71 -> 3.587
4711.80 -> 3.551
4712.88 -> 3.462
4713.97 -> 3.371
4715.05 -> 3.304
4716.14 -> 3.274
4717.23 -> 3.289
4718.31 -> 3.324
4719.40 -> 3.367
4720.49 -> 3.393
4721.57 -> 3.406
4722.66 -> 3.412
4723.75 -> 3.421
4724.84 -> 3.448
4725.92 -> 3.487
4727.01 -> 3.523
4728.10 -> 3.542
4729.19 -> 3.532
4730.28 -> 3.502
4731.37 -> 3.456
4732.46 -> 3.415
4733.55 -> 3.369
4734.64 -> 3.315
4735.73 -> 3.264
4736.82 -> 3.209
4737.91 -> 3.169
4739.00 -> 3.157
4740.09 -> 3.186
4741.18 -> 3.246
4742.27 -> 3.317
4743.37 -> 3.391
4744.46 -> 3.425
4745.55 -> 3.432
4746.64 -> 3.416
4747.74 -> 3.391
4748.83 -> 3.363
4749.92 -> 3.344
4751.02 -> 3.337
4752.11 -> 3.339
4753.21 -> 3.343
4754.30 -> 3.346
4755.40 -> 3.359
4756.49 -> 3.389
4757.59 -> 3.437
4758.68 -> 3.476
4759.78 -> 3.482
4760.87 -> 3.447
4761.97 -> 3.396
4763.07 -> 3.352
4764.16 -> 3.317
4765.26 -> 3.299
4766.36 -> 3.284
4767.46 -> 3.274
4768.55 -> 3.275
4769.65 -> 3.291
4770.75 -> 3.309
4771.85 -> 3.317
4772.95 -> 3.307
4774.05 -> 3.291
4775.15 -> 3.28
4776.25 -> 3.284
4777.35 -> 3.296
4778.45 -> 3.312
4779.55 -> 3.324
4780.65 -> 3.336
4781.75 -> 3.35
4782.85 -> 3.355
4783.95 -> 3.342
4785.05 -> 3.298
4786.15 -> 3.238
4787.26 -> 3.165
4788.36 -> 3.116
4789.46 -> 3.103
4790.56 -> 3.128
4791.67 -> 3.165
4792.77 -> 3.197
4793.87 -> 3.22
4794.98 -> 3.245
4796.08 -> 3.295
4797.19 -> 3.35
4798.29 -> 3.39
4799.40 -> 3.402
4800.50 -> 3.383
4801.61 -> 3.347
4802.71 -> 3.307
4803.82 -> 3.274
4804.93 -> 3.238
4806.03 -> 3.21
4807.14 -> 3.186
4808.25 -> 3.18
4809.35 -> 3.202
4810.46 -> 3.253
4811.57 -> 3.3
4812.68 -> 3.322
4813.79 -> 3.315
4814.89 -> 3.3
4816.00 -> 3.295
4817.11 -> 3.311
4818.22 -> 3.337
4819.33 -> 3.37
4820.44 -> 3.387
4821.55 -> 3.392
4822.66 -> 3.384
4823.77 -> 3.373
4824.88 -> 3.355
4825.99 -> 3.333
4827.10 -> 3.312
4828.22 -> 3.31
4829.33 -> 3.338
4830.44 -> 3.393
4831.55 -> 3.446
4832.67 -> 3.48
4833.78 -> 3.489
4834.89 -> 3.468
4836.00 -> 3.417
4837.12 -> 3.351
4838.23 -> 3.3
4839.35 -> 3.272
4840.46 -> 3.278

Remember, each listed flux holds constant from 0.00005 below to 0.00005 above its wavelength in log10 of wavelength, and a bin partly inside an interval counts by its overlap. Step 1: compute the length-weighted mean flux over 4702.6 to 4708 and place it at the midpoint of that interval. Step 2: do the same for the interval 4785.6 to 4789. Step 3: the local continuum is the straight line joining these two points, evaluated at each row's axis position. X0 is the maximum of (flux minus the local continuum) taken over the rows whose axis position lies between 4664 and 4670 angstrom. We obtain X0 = 0.447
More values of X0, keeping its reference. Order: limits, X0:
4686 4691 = 0.231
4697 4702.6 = 0.200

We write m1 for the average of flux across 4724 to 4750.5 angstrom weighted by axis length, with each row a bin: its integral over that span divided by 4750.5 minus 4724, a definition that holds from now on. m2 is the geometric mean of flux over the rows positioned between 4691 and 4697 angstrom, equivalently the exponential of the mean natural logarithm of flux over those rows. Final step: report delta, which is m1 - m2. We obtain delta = -0.3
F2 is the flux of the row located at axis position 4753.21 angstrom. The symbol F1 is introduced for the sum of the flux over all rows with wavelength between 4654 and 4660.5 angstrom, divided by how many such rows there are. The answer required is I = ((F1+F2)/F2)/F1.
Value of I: 0.535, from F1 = 4.2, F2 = 3.343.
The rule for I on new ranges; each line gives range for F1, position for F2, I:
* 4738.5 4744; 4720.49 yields 0.602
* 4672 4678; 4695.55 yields 0.530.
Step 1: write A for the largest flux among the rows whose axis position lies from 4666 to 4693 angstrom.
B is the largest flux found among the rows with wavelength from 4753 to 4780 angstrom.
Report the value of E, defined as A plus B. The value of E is 7.5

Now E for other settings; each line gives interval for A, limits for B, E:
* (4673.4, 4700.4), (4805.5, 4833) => 7.4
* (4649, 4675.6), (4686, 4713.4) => 8.3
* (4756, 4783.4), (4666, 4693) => 7.5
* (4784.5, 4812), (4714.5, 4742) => 6.9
